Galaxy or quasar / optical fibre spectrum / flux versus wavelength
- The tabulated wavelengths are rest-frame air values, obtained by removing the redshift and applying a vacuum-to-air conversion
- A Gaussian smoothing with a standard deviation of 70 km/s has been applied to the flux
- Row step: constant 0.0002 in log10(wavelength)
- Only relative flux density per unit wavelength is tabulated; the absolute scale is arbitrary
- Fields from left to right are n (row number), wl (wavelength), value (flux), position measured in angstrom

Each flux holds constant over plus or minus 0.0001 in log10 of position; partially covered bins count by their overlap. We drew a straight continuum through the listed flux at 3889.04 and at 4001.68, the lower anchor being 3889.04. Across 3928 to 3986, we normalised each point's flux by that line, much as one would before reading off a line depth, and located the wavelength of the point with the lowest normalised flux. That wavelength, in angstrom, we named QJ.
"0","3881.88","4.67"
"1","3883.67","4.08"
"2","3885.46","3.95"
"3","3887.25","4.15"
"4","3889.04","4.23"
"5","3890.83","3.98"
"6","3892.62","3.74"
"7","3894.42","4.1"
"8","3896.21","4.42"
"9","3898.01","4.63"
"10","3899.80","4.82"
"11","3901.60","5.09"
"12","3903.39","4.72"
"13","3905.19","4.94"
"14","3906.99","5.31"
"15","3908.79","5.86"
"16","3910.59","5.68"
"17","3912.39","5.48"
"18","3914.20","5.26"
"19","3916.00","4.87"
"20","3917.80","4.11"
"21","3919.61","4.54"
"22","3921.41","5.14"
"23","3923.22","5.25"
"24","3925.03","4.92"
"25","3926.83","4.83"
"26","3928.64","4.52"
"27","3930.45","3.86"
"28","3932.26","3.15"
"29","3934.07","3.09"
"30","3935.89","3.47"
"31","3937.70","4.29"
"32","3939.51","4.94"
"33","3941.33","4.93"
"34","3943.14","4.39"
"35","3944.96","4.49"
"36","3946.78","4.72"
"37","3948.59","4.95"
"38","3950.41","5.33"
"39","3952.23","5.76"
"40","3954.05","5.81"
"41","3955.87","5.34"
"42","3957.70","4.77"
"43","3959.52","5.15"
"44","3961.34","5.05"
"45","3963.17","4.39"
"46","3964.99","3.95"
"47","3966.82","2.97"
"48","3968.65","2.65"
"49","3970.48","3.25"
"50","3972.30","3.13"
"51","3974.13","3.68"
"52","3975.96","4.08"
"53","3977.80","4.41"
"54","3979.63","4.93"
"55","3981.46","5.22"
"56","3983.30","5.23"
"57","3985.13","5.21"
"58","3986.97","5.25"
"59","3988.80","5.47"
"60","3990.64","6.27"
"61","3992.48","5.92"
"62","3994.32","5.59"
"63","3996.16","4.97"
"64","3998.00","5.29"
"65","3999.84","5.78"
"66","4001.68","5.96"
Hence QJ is 3968.65 angstrom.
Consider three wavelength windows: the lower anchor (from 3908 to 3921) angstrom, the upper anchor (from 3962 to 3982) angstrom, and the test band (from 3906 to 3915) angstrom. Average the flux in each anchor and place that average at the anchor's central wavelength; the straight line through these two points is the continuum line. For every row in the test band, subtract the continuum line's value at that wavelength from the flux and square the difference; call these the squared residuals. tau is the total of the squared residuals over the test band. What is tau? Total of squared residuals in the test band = 1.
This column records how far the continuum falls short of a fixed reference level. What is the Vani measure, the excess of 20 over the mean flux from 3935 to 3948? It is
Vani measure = 15.5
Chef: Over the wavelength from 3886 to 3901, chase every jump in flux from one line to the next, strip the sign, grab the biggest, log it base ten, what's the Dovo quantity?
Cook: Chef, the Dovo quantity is -0.44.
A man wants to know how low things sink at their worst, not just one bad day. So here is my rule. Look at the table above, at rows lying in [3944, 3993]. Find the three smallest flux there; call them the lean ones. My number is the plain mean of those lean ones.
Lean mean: 2.9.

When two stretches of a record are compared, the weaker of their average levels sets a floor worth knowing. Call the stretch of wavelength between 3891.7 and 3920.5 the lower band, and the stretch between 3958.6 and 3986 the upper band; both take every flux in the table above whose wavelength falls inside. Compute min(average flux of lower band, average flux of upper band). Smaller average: 4.22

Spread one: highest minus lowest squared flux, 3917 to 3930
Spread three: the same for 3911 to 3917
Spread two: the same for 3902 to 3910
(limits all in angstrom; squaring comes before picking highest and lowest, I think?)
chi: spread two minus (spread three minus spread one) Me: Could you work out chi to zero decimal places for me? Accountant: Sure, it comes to 16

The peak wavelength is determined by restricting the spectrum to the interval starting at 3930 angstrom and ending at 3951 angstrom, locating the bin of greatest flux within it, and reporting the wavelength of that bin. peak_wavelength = 3950.41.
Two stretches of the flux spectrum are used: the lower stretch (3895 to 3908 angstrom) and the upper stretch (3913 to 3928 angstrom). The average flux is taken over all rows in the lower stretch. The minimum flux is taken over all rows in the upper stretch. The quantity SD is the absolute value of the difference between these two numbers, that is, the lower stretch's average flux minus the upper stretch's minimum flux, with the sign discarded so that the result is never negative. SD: 0.7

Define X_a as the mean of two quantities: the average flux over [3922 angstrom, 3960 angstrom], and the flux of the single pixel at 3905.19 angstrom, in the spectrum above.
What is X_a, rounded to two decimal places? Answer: 4.80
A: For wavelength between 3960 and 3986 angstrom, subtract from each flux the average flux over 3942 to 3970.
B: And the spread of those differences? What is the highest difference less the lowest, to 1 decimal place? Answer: 2.6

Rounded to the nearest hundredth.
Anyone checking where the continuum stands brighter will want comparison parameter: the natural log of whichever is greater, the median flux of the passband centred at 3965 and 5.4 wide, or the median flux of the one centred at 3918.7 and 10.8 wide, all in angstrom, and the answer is 1.61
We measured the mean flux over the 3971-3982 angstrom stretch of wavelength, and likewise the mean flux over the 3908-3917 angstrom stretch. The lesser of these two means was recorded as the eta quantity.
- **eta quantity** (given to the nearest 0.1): 4.2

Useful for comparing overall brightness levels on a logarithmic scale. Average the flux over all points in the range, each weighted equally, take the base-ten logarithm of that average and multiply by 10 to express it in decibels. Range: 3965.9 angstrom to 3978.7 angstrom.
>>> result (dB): 5.4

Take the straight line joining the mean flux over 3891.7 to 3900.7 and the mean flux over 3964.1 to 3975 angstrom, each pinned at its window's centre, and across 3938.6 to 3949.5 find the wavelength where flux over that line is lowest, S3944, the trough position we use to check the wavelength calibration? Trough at 3943.14 angstrom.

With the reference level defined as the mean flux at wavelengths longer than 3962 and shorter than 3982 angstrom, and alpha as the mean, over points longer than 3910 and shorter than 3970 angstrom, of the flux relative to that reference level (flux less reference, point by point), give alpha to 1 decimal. 0.7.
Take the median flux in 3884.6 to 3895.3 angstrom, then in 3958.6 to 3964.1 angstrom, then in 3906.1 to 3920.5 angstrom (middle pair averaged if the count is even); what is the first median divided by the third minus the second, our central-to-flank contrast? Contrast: 17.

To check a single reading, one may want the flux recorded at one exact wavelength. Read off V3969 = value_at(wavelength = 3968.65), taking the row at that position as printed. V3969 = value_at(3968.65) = 2.65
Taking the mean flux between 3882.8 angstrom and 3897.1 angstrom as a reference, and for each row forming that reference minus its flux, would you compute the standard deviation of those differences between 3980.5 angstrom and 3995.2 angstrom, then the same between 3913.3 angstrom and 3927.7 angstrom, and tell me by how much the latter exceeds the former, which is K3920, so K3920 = -0.002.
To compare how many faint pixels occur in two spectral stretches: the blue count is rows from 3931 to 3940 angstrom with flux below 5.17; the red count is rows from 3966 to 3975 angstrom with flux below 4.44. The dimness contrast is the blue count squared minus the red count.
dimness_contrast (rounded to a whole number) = 20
